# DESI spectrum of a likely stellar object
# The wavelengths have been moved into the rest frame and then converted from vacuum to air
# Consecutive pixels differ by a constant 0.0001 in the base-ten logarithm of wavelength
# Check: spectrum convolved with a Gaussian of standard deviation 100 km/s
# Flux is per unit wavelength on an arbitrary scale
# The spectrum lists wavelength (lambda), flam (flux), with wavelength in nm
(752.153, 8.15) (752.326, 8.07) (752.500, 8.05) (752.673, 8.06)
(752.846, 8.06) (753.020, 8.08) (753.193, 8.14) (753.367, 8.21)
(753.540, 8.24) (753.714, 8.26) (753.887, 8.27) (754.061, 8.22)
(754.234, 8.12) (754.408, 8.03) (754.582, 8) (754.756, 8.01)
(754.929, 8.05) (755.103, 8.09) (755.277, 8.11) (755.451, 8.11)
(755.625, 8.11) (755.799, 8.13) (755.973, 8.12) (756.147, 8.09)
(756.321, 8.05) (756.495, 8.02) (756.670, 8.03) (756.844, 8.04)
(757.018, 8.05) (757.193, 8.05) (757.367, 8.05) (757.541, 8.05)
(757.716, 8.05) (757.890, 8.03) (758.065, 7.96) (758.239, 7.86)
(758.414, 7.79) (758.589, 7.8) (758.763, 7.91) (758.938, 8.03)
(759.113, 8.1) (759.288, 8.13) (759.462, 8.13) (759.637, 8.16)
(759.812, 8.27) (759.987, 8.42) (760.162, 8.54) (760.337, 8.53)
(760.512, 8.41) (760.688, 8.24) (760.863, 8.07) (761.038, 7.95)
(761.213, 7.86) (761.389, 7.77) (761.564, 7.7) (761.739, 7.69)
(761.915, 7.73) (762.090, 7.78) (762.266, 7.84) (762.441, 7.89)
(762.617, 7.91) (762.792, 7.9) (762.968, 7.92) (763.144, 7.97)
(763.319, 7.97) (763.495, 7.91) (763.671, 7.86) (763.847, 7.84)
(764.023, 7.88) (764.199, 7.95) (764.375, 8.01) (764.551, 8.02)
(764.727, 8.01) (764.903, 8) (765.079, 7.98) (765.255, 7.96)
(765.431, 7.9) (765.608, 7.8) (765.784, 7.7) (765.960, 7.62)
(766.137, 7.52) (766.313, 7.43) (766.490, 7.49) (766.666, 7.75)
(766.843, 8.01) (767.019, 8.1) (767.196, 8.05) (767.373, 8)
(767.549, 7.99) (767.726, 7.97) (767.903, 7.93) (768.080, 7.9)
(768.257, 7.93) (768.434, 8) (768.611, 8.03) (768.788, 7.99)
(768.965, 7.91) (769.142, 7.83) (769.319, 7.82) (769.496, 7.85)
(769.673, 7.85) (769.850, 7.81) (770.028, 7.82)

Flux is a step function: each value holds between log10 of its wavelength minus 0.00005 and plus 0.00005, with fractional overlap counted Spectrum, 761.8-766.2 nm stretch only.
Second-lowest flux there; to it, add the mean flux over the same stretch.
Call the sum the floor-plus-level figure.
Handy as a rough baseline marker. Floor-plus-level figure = 15.5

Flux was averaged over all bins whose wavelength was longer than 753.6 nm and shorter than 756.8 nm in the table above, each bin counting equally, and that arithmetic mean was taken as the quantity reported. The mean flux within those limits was 8.10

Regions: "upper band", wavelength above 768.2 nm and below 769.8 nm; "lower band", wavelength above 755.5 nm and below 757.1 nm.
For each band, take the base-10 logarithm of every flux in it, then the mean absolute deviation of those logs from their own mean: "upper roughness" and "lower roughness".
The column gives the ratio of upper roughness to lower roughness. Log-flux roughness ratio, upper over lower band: 1.9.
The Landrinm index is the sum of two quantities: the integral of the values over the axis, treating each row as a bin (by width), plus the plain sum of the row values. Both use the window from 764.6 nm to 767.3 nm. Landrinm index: 138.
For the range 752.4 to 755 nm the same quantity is 143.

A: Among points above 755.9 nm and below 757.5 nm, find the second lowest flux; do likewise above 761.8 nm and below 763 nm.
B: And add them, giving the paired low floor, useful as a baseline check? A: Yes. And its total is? 15.8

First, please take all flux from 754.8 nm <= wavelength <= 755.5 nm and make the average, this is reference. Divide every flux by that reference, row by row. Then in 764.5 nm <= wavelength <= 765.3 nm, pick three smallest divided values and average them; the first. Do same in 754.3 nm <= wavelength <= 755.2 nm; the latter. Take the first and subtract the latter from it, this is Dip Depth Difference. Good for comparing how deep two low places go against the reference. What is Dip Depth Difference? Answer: 0.00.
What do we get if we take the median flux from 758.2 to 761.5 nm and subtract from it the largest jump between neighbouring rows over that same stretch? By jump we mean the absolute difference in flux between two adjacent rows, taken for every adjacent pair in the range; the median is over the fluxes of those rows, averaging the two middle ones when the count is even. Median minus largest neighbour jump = 7.93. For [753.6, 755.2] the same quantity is 7.99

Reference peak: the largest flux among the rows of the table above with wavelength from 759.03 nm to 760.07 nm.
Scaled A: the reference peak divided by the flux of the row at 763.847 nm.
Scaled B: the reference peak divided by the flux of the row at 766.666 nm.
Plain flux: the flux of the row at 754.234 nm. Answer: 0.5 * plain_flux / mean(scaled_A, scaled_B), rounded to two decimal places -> 3.76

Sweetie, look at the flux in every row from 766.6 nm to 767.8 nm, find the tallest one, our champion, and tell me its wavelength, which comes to 767.019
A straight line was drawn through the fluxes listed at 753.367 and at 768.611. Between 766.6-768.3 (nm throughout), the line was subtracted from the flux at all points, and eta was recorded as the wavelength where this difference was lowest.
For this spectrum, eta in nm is 766.666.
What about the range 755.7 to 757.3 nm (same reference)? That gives 756.495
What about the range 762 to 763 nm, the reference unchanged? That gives 762.090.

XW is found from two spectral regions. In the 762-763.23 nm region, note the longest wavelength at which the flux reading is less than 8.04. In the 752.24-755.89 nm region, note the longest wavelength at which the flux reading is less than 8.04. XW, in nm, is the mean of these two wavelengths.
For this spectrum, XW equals 758.95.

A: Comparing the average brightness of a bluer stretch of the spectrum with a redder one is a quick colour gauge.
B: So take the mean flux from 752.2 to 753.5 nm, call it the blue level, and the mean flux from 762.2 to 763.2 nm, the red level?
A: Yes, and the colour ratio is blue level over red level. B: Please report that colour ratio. 1.02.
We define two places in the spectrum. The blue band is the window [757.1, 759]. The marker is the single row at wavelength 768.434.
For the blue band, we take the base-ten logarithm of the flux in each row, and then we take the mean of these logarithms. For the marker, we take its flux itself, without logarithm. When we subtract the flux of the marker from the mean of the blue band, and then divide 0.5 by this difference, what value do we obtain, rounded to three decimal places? -0.070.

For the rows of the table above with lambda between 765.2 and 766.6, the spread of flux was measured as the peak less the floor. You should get 0.5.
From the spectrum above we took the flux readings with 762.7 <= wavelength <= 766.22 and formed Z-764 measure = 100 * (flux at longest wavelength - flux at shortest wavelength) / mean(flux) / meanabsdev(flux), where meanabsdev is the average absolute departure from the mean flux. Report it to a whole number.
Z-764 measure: -49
